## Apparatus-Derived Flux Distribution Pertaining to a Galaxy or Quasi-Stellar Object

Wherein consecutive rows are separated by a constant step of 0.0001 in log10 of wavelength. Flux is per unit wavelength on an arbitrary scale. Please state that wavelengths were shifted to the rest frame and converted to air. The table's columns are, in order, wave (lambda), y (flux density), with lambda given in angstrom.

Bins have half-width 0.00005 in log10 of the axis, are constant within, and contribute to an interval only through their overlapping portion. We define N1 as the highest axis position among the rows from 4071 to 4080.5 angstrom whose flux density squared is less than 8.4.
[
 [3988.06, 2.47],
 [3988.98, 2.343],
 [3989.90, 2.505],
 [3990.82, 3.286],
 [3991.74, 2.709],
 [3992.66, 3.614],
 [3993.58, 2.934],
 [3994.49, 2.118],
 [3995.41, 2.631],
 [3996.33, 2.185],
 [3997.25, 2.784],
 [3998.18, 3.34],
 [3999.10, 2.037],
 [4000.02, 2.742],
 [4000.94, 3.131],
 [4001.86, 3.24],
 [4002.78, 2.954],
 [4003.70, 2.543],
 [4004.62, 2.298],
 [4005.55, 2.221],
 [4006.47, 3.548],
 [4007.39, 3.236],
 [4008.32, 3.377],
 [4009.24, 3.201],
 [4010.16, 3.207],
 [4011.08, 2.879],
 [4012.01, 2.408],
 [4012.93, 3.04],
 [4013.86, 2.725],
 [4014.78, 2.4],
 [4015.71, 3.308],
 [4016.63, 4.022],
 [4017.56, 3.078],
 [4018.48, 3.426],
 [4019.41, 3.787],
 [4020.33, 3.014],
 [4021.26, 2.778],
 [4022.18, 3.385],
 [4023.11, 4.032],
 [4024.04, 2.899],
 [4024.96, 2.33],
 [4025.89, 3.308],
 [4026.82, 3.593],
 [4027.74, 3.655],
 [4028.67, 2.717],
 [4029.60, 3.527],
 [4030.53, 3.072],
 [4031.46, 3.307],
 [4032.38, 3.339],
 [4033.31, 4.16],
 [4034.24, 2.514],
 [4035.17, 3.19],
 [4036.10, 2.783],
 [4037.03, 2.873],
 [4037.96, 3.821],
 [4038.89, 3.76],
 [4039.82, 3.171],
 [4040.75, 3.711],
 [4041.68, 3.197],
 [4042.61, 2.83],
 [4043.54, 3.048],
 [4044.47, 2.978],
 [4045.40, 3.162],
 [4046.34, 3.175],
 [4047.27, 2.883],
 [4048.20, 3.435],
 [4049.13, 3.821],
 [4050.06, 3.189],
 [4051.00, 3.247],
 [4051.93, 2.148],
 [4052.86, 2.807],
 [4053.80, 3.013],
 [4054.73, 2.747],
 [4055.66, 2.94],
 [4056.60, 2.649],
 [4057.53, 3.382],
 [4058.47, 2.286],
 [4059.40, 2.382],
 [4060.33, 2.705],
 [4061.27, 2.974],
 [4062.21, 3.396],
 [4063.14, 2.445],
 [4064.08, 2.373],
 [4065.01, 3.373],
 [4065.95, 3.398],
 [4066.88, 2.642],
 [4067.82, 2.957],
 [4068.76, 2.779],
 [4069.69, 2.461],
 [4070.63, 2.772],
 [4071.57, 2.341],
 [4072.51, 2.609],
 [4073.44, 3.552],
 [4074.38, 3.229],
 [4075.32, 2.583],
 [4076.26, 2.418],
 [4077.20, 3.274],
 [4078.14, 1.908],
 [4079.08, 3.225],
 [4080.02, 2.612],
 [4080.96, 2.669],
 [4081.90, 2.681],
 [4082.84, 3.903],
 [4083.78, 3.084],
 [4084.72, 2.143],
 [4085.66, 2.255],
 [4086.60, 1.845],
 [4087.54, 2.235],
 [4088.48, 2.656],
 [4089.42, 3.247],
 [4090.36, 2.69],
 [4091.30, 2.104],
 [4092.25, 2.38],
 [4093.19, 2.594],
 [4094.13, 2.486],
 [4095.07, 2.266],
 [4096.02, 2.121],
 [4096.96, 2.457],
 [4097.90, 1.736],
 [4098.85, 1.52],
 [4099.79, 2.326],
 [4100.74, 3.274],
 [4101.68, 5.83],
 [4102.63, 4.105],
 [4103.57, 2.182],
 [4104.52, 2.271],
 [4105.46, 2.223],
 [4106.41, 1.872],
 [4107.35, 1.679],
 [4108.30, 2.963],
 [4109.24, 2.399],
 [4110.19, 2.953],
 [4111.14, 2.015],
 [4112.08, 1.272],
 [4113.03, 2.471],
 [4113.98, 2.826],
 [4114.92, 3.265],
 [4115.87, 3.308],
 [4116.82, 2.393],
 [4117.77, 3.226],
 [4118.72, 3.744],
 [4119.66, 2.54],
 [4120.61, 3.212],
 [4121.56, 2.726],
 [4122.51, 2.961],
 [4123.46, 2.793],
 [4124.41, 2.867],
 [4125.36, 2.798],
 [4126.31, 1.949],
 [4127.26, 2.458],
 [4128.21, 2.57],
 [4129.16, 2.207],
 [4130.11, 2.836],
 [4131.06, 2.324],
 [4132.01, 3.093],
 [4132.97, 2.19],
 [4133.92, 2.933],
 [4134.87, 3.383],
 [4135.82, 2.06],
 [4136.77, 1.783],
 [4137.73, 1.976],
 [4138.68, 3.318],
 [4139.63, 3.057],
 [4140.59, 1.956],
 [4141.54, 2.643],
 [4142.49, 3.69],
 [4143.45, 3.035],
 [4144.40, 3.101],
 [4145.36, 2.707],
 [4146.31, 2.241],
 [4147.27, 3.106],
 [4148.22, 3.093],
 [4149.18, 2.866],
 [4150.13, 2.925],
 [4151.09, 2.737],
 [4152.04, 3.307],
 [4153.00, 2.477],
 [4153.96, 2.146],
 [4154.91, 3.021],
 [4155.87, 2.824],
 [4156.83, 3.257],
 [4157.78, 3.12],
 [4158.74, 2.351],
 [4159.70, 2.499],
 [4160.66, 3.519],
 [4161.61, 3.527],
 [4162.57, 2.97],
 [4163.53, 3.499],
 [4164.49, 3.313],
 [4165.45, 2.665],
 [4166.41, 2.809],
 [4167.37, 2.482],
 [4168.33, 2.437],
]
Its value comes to 4080.02 angstrom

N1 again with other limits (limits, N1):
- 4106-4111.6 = 4111.14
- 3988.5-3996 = 3995.41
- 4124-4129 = 4128.21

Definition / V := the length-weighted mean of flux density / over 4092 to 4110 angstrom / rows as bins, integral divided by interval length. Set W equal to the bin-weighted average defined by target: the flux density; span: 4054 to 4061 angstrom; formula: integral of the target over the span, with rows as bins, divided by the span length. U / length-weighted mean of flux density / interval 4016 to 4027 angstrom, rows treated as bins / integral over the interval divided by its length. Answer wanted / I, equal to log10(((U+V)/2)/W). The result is 0.029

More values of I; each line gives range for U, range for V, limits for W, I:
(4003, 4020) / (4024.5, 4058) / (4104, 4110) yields 0.135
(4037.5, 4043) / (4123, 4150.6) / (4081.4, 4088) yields 0.071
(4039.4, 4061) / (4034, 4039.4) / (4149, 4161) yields 0.036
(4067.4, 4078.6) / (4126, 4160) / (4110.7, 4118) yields 0.023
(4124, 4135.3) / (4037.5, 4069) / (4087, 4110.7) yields 0.040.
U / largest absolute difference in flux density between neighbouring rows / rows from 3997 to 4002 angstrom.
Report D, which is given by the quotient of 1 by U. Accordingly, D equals 0.77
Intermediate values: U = 1.30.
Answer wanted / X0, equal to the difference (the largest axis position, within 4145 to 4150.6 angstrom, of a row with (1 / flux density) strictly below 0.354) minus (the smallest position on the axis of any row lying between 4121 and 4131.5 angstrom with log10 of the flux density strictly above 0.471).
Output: 27.6 angstrom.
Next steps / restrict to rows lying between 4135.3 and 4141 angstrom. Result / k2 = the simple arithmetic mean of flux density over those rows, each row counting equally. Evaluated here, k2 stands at 2.4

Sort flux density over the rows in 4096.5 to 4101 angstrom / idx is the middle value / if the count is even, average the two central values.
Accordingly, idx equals 2.33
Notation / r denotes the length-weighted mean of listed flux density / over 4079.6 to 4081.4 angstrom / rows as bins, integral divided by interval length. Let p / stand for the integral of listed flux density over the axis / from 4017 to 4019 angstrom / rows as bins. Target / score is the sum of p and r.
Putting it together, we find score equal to 9.2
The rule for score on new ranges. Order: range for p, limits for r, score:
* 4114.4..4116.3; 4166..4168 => 8.9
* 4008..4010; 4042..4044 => 9.5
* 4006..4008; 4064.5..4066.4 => 10.1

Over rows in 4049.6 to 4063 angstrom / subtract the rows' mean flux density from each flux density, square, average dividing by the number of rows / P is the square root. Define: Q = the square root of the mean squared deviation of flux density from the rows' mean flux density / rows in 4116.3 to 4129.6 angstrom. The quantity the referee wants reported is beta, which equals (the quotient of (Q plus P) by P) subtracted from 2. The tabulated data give -0.16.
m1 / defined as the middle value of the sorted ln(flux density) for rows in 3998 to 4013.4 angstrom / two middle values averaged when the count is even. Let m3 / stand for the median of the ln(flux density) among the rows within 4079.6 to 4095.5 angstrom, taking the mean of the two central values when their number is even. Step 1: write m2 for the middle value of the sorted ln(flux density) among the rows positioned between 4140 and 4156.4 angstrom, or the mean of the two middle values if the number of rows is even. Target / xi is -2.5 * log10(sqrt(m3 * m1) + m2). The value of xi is -0.80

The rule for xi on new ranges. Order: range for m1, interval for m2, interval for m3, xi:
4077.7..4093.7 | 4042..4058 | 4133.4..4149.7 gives -0.82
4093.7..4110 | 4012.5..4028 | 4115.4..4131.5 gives -0.81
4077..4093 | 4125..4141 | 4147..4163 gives -0.71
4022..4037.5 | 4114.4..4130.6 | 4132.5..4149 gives -0.84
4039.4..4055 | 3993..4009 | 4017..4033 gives -0.85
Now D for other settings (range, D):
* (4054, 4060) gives 0.91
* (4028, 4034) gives 1.22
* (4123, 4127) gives 1.18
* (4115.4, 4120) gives 0.83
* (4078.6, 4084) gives 0.82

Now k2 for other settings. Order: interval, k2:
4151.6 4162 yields 2.9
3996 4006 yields 2.7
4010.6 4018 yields 3.0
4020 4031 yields 3.2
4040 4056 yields 3.1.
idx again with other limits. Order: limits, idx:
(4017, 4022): 3.08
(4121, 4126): 2.80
